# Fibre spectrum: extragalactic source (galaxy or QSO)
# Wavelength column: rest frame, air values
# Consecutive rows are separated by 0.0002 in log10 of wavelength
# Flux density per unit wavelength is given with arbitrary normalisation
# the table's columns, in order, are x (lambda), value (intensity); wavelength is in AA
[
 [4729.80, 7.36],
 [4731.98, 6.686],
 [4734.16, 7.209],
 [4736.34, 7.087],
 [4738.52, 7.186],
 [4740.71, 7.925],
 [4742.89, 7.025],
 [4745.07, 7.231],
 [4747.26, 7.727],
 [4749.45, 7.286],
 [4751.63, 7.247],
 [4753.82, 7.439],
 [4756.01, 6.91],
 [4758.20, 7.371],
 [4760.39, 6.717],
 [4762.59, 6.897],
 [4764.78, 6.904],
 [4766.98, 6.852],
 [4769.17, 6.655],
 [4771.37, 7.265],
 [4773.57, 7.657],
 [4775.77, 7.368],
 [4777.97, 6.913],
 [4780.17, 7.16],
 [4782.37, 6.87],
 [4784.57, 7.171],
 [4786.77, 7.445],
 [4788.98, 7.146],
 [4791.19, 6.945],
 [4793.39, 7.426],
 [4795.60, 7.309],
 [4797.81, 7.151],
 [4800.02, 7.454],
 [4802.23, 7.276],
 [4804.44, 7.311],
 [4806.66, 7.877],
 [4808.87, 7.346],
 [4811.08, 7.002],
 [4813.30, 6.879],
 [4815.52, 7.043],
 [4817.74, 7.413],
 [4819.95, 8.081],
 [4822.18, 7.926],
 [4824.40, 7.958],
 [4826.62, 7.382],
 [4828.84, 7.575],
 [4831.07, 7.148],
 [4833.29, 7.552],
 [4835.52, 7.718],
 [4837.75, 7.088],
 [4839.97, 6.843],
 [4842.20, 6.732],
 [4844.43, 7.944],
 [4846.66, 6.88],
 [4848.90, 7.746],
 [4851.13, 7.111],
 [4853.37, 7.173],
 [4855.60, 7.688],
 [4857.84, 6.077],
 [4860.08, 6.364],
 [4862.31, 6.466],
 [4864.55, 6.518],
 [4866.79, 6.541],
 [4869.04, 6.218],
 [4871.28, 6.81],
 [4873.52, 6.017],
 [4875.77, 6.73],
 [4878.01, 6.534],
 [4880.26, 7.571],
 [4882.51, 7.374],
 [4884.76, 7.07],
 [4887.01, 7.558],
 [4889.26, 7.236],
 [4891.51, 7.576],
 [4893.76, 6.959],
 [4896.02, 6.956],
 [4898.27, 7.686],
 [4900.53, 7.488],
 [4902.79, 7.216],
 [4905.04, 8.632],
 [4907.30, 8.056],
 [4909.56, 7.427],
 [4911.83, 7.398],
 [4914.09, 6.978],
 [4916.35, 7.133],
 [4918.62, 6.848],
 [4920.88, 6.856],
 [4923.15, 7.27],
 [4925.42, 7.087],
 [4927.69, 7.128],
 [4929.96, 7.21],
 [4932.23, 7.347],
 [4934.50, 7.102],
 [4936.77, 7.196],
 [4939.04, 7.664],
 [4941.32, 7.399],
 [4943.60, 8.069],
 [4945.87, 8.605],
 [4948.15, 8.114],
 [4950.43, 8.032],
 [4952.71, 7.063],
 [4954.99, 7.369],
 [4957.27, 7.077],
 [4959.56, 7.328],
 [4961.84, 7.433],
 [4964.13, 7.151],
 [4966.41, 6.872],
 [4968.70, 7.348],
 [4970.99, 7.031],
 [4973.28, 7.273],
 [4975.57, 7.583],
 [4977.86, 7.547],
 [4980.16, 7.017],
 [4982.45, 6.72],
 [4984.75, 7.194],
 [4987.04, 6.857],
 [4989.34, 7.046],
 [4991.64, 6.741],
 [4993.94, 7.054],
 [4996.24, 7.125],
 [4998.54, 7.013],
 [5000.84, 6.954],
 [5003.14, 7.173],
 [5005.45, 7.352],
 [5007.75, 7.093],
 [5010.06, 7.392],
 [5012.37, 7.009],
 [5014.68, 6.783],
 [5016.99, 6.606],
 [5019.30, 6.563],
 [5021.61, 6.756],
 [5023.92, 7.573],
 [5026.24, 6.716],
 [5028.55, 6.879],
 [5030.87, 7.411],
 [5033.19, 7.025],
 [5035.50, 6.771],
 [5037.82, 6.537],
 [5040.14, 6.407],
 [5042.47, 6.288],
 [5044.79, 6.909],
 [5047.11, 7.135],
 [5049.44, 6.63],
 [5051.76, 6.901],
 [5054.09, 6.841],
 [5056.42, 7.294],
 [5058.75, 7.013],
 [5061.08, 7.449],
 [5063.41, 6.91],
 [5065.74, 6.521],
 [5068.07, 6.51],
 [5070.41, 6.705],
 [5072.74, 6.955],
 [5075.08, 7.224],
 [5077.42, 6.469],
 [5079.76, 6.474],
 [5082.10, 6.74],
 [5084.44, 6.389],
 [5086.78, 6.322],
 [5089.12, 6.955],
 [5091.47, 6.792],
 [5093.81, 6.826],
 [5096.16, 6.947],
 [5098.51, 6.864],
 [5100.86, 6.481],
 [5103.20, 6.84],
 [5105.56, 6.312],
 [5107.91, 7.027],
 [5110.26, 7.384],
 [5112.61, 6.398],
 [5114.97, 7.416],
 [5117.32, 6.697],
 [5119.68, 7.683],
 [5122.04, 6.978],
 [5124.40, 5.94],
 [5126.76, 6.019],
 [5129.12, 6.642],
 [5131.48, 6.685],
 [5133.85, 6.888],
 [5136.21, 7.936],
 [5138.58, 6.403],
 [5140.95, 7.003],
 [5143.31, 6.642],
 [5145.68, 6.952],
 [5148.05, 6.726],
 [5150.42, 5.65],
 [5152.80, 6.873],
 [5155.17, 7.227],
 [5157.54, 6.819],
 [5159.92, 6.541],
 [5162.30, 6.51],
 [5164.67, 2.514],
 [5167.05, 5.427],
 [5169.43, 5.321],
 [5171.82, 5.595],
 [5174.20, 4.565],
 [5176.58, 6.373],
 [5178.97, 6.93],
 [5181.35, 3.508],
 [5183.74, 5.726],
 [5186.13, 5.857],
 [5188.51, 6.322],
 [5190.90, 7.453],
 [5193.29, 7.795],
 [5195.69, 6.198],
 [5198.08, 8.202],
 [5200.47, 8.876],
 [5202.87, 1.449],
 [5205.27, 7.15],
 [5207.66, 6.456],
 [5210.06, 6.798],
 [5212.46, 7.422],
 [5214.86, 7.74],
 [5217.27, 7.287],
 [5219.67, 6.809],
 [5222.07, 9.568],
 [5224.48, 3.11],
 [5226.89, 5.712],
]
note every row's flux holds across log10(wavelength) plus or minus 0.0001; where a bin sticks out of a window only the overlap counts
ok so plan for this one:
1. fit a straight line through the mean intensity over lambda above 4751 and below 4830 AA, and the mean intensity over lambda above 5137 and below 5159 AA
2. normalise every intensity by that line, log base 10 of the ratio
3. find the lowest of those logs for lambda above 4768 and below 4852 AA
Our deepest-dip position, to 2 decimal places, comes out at 4769.17 AA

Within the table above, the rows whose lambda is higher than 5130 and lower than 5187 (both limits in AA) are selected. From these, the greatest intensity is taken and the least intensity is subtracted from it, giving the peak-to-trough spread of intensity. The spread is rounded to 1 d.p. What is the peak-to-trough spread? 5.4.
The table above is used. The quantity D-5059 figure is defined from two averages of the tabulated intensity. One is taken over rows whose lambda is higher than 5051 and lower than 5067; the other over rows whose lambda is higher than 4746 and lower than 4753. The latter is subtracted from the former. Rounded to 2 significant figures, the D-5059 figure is -0.43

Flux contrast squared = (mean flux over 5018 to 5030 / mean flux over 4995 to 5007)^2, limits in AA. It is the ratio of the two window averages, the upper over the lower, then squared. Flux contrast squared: 0.94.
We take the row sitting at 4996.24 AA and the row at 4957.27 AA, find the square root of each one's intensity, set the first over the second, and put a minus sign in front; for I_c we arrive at -1.00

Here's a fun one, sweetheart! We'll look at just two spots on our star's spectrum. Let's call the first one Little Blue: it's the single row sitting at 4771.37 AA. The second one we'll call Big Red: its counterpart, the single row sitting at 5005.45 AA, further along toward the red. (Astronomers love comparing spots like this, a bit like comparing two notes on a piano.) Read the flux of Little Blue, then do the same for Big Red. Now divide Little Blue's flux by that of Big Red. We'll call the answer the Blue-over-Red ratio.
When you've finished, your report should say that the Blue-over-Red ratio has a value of 0.99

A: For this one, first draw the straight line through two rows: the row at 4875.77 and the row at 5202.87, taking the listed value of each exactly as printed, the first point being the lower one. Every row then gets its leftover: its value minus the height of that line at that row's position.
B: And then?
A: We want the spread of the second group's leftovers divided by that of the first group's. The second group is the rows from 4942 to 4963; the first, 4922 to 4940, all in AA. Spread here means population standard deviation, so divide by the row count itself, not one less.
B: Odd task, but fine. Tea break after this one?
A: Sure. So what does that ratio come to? 1.91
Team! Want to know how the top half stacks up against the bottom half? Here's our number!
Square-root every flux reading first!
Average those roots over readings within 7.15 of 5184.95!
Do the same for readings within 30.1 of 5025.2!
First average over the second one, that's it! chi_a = 0.92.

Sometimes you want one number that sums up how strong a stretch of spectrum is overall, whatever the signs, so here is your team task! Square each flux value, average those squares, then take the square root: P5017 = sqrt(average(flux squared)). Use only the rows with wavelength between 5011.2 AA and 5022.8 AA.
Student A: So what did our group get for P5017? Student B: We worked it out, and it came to 6.7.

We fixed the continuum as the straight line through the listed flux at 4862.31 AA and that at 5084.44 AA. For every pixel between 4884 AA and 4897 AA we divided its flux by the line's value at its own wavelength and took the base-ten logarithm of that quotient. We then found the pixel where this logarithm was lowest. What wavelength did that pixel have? 4896.02 AA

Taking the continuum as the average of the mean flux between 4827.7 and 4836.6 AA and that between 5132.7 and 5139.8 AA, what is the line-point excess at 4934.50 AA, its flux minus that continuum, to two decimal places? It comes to -0.18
